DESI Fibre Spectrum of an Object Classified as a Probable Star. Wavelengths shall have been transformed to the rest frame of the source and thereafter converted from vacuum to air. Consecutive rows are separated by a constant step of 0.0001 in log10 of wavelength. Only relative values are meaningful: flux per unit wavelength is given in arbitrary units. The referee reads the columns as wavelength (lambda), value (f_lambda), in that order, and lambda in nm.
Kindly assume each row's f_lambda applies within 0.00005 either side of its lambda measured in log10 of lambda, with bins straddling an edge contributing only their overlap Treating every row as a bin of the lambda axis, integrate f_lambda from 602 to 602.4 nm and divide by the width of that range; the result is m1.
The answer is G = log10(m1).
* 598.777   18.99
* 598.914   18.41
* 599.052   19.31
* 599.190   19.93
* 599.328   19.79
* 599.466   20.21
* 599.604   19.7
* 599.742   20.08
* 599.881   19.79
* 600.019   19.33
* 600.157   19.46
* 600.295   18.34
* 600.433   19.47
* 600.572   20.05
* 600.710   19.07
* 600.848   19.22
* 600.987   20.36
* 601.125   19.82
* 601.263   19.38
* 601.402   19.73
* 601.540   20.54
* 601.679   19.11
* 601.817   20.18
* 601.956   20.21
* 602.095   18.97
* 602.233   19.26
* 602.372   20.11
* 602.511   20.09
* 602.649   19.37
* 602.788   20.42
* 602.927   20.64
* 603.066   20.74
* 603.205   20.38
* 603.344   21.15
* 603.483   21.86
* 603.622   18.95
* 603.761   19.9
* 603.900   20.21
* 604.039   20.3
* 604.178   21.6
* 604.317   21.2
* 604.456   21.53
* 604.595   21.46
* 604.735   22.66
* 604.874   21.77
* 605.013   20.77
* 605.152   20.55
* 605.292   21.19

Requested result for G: 1.29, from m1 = 19.4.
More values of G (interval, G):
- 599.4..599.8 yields 1.30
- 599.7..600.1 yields 1.29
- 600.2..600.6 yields 1.28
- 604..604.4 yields 1.32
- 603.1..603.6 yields 1.32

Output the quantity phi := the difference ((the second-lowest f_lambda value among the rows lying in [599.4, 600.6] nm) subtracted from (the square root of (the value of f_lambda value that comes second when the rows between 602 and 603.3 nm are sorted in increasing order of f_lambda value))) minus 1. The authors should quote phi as -15.9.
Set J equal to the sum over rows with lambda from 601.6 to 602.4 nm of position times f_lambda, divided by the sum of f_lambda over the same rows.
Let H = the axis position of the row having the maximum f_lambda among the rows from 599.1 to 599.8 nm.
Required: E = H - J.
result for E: -2.56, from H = 599.466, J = 602.03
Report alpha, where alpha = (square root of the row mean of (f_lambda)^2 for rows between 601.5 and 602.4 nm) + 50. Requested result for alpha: 69.8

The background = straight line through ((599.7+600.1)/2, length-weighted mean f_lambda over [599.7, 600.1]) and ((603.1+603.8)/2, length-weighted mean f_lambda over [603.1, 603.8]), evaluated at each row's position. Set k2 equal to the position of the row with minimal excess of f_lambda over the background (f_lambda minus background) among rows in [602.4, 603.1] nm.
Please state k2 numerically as 602.649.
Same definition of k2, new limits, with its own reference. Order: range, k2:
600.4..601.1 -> 600.710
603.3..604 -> 603.622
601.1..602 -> 601.679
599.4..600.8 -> 600.295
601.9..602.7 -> 602.095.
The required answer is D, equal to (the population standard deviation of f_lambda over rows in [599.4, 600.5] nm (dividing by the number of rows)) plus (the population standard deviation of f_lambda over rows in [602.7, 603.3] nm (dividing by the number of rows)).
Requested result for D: 0.69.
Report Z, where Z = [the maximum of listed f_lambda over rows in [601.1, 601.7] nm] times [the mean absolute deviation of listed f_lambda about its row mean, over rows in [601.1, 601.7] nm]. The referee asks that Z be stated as 7.7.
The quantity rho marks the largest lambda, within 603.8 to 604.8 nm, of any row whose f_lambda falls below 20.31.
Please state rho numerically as 604.039 nm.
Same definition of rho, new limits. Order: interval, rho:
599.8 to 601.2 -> 601.125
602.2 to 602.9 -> 602.649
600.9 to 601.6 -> 601.402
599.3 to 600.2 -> 600.157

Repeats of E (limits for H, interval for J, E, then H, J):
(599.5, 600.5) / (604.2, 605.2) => -4.99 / 599.742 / 604.73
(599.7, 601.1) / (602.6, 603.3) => -1.94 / 600.987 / 602.93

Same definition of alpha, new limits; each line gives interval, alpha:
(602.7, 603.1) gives 70.6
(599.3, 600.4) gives 69.6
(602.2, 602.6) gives 69.8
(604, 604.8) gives 71.5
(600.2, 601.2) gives 69.5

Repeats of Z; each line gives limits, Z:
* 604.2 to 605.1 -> 9.8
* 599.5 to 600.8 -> 7.6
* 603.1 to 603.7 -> 20.1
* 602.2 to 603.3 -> 8.7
